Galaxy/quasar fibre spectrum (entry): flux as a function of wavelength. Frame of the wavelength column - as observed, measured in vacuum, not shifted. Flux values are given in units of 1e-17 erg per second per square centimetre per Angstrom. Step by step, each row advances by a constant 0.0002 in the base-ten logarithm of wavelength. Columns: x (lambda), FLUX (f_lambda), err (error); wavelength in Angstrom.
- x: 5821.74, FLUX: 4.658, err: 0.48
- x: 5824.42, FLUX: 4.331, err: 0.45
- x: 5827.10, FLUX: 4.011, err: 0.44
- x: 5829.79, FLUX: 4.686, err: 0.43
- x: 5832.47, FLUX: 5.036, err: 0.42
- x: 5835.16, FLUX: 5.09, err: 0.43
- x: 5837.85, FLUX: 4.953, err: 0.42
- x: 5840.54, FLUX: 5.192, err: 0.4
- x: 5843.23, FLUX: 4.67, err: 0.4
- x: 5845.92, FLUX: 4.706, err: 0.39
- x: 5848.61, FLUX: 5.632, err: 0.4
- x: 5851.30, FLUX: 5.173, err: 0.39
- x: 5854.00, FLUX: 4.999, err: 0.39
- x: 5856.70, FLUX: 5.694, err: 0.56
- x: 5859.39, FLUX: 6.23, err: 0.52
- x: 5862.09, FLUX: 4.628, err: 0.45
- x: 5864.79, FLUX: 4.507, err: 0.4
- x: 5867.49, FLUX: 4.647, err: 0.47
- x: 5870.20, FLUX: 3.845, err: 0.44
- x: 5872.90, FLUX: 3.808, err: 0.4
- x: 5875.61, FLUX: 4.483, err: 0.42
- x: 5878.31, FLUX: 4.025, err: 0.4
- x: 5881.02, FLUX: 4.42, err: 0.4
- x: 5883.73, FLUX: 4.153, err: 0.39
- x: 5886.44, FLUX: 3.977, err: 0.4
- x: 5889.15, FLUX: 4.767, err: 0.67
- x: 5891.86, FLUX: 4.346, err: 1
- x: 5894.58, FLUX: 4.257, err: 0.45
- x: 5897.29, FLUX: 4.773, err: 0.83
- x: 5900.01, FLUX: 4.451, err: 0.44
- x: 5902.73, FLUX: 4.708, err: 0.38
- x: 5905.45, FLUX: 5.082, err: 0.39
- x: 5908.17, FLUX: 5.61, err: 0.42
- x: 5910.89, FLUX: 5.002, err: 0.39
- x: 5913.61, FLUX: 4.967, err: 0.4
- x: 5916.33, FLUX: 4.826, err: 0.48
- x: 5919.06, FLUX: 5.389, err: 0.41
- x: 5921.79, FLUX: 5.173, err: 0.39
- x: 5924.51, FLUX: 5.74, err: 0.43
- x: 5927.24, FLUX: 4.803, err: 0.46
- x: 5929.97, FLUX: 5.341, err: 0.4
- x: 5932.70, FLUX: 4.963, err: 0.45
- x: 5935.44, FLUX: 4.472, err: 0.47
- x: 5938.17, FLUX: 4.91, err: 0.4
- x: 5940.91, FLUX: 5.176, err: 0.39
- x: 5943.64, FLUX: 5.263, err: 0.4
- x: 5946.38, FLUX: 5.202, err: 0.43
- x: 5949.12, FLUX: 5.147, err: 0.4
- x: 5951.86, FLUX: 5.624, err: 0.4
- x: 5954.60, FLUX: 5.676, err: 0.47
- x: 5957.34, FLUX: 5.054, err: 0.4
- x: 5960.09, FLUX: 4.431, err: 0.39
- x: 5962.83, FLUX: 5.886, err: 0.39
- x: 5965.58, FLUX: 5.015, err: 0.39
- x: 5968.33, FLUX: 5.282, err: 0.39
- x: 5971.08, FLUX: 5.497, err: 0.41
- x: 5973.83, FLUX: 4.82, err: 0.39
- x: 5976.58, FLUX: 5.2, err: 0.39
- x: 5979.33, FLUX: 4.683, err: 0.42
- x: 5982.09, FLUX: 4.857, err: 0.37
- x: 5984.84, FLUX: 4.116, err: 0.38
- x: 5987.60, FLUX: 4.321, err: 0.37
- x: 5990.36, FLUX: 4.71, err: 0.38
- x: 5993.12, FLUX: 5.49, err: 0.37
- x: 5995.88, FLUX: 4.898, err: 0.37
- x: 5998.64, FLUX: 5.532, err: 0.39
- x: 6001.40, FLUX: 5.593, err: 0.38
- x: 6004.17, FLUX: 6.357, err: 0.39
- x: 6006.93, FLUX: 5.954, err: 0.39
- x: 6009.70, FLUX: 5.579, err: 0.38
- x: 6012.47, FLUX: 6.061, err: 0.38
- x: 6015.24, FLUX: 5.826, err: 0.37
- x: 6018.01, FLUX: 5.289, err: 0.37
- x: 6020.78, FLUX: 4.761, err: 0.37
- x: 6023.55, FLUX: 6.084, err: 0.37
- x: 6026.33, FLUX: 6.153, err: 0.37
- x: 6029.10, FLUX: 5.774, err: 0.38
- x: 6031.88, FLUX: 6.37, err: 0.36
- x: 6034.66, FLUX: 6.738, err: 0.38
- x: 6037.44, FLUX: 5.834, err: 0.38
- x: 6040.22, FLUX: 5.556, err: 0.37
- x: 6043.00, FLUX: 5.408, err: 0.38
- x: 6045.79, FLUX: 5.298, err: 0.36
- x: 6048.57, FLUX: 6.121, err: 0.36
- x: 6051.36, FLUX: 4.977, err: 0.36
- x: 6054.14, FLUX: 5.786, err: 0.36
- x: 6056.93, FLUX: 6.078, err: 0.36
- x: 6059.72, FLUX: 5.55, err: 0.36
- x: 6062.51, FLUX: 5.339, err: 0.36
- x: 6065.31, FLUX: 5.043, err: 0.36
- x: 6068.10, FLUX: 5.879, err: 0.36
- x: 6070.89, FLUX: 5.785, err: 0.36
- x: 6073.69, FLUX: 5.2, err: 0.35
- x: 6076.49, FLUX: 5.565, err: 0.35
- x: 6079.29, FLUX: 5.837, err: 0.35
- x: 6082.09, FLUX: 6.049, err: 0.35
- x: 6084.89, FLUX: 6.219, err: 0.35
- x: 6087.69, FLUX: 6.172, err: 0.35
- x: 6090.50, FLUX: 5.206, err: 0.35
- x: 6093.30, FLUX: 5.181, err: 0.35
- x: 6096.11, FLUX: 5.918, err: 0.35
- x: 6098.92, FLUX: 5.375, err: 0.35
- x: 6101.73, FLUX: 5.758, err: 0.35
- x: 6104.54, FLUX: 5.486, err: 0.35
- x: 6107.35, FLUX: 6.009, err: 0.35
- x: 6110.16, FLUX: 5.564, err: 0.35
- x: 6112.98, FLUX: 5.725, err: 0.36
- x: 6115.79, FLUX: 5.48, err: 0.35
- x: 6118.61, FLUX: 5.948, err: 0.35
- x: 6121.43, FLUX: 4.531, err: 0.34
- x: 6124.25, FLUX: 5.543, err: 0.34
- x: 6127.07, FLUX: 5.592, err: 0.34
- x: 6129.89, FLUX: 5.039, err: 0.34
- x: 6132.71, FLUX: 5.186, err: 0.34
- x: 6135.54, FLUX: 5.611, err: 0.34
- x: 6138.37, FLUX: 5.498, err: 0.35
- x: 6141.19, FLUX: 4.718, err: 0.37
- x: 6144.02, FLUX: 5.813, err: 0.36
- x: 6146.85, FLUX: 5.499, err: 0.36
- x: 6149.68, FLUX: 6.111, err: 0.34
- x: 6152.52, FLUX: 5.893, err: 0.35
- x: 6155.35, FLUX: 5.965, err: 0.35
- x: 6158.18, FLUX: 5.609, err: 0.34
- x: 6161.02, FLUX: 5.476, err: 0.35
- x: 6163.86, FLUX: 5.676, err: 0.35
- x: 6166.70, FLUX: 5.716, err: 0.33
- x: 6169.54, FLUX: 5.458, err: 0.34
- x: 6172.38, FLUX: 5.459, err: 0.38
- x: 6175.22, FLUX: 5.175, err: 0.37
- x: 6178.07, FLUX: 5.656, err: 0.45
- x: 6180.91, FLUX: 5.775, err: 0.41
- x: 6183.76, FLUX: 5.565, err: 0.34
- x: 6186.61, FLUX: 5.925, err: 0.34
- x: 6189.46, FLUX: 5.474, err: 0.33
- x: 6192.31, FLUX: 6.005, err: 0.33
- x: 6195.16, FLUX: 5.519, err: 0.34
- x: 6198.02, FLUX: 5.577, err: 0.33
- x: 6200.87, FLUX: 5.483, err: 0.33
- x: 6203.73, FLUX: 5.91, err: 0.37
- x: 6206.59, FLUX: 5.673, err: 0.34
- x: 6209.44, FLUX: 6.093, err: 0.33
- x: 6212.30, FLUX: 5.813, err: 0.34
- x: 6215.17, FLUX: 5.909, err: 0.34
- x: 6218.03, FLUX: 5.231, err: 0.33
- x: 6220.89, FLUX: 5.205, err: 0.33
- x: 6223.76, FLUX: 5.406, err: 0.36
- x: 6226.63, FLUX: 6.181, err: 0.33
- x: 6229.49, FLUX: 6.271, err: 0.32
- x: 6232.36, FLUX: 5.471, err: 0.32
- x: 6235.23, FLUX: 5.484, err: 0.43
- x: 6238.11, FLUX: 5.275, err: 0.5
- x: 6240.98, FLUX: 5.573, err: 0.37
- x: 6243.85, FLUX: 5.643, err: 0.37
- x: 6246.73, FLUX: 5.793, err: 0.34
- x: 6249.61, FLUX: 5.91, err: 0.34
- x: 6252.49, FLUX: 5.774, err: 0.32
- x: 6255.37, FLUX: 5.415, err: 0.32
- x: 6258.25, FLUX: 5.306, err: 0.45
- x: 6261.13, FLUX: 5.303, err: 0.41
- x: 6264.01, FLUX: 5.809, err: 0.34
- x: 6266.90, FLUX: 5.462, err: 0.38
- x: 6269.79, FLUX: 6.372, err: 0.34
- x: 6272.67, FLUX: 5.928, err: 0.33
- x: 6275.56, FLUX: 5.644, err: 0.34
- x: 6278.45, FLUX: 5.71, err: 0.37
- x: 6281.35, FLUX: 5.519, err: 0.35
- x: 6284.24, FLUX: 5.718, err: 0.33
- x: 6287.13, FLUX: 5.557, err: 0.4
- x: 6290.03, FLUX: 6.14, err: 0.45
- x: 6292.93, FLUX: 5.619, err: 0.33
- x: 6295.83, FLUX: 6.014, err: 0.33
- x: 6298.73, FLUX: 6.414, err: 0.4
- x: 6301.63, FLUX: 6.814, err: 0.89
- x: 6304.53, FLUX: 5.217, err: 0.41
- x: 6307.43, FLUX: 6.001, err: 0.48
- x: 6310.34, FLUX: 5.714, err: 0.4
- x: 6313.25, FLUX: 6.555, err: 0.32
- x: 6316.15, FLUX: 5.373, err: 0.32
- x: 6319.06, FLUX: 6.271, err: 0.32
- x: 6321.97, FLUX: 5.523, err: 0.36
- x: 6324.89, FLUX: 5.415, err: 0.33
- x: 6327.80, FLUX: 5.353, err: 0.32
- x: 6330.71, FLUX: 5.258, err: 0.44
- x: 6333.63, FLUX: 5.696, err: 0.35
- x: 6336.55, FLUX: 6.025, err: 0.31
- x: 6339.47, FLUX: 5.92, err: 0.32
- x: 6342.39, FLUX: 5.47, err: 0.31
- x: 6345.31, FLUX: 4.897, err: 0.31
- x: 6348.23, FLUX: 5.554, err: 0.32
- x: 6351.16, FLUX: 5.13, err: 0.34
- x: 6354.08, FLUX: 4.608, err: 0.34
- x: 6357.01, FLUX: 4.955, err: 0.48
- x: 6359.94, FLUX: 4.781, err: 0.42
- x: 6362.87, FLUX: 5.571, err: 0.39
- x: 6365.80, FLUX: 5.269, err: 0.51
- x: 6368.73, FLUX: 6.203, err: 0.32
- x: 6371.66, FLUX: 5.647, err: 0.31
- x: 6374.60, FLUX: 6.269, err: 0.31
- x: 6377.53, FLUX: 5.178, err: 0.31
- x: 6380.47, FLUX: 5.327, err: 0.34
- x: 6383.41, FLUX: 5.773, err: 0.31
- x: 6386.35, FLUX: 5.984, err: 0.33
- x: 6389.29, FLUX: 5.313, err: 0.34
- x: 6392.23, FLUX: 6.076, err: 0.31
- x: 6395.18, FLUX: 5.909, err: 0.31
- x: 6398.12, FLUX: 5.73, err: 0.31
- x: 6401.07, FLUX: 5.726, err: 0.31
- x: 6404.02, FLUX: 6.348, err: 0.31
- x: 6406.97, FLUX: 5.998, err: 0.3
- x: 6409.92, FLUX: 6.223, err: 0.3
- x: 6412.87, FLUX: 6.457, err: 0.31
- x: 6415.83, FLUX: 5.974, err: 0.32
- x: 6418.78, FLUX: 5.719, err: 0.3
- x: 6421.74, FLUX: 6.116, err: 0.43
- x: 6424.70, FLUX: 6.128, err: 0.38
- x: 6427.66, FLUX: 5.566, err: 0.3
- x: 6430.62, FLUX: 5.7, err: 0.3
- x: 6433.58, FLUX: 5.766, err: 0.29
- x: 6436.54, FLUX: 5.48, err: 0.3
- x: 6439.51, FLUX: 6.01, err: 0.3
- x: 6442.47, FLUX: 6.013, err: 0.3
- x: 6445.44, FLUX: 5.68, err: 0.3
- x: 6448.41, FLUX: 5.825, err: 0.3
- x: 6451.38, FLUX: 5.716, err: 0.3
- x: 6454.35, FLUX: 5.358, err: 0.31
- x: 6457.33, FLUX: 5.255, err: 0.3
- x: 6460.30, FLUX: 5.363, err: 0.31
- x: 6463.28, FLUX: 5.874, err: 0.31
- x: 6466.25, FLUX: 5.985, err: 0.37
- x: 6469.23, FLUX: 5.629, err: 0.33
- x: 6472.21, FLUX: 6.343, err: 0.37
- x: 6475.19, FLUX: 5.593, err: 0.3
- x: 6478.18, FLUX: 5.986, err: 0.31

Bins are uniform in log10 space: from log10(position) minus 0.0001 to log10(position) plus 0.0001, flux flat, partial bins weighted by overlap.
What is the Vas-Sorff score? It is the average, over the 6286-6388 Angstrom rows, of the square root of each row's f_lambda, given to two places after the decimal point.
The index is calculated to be 2.37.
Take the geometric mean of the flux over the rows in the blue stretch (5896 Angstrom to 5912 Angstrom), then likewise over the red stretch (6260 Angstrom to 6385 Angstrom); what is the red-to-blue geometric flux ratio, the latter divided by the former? 1.14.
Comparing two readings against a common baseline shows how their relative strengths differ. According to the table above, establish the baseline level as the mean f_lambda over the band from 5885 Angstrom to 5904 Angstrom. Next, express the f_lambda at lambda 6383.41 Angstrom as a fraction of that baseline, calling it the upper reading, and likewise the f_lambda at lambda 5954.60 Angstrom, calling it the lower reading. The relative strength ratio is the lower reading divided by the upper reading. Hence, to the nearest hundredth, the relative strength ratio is 0.98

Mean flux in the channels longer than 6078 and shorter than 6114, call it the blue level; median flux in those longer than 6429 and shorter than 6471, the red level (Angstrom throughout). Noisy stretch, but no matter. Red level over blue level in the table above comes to 0.996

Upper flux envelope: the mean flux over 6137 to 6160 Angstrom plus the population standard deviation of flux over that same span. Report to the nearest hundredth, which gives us 6.04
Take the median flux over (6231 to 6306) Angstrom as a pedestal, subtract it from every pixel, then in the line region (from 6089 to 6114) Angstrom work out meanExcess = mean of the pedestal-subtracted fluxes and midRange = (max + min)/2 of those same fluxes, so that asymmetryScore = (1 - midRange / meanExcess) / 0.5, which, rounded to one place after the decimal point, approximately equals 0.5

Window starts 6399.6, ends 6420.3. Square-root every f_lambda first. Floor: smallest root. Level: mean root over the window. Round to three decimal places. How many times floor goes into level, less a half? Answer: 0.529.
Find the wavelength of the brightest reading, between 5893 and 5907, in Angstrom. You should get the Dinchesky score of 5905.45 Angstrom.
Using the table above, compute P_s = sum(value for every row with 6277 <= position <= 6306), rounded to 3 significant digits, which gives 58.7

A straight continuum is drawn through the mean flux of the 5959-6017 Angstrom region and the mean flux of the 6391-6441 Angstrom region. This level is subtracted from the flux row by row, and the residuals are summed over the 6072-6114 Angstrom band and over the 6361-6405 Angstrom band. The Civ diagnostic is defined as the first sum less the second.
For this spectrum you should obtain 6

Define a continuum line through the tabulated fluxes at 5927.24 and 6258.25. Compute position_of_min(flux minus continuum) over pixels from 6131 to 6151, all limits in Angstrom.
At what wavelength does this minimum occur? 6141.19 Angstrom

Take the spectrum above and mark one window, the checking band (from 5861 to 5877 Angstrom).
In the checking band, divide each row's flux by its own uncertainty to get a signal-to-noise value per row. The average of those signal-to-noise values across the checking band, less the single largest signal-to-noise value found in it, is -1.2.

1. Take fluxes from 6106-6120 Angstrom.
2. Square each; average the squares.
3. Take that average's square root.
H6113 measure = 5.7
